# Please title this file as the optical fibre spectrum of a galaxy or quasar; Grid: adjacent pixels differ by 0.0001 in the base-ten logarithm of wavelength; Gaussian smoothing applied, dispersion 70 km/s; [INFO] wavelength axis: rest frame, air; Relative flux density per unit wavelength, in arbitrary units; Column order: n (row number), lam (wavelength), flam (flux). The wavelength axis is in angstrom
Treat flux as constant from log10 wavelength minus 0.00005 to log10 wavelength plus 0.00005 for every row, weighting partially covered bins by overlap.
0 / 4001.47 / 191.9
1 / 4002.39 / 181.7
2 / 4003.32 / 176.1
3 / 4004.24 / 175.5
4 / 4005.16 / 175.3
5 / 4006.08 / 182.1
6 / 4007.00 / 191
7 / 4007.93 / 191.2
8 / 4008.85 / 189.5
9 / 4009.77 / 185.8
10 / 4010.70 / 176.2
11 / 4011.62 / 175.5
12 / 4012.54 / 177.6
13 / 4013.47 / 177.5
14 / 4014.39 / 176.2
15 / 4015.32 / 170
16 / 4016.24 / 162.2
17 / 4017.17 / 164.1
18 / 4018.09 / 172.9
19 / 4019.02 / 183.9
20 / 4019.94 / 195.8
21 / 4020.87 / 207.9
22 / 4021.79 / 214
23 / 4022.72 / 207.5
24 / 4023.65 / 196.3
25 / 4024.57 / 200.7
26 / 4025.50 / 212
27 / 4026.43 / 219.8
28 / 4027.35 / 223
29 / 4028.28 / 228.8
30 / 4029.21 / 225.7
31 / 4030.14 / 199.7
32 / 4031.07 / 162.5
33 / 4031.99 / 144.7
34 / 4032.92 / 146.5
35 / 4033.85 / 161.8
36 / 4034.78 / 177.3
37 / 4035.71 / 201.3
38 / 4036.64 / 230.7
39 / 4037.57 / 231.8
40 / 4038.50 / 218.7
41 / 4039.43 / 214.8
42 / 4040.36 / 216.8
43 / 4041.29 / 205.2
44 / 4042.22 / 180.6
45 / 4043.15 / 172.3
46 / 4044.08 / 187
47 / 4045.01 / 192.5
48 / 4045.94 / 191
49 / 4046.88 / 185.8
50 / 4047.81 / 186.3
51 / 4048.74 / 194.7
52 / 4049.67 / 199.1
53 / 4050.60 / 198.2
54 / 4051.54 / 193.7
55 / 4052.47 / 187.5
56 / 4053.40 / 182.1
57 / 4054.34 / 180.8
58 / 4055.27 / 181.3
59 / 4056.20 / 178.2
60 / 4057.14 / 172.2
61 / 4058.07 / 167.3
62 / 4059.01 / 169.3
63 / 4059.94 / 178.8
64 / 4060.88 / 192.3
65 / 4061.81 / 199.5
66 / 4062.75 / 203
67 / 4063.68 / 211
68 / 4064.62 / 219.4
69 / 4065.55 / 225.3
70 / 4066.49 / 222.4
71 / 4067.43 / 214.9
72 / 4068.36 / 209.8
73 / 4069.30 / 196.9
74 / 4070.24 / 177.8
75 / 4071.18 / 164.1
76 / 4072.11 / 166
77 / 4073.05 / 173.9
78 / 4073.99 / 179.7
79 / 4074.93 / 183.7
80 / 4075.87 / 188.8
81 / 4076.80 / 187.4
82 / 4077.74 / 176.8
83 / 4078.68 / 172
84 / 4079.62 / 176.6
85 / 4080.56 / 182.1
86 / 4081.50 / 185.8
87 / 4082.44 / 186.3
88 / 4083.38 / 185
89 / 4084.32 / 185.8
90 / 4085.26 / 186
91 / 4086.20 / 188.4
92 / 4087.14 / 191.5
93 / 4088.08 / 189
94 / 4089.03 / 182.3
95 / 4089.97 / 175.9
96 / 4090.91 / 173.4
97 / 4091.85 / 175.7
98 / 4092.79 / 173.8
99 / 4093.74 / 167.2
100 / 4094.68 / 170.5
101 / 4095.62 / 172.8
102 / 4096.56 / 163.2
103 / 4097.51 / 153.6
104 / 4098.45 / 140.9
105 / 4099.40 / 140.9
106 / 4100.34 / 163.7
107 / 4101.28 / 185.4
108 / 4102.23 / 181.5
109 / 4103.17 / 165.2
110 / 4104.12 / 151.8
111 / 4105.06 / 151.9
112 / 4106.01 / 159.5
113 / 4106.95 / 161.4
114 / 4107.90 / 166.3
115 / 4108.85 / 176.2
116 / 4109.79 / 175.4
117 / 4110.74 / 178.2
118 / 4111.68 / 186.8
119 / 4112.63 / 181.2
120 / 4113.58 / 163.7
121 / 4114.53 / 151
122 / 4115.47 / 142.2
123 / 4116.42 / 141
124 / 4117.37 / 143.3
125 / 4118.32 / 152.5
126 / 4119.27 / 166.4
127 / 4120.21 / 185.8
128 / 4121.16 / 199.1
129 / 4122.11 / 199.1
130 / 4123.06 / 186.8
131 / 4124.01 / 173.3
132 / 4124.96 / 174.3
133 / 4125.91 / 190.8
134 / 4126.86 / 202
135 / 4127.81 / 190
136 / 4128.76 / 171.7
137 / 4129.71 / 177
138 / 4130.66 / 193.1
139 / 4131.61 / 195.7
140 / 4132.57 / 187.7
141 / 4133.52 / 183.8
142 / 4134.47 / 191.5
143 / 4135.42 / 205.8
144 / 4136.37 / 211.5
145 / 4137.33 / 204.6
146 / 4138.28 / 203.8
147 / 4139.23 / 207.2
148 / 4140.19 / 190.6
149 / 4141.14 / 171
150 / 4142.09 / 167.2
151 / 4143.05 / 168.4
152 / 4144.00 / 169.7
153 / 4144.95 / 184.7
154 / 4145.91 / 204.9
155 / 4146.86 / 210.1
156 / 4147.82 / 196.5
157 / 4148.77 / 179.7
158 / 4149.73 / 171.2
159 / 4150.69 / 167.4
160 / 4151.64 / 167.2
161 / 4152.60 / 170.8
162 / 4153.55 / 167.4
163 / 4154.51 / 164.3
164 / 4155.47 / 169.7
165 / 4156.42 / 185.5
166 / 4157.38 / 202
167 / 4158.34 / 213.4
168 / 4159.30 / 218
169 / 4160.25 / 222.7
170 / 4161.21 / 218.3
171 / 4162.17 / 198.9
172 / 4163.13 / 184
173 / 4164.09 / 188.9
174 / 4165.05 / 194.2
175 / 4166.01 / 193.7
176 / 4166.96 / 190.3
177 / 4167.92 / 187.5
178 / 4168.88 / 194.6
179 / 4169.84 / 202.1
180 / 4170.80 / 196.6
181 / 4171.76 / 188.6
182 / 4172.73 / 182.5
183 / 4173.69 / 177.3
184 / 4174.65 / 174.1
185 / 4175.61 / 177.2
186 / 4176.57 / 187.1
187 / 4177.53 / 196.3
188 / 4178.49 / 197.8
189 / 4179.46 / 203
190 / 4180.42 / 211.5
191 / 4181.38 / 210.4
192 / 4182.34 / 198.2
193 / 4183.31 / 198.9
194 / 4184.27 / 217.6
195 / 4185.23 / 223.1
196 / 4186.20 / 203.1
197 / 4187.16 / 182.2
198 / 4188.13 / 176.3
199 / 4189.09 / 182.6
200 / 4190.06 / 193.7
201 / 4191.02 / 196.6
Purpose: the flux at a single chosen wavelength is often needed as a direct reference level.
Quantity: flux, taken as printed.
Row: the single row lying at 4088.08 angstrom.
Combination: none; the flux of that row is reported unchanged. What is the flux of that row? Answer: 189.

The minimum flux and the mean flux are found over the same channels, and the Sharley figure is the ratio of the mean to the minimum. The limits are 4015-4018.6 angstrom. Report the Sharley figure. 1.03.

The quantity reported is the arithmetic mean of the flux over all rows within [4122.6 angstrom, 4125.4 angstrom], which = 178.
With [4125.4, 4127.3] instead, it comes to 196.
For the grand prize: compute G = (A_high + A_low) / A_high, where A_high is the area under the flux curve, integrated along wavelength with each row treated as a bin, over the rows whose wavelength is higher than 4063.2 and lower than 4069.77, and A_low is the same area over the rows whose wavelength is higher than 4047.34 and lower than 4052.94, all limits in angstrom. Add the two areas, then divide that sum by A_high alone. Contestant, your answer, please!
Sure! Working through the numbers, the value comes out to 1.8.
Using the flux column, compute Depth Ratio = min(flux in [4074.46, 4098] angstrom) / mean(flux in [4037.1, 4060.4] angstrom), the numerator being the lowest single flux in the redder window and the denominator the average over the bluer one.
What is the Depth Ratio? 0.81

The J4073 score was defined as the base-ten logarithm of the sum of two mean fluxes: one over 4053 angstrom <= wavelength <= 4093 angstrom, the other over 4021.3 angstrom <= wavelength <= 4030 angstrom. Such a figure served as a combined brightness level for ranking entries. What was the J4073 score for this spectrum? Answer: 2.60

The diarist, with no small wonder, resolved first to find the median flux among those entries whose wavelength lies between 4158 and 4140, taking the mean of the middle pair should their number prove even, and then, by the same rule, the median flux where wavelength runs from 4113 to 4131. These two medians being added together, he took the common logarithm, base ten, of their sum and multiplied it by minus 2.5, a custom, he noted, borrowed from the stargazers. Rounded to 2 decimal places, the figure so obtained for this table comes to -6.35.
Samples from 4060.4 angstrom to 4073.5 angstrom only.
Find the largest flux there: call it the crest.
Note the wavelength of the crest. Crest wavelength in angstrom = 4065.55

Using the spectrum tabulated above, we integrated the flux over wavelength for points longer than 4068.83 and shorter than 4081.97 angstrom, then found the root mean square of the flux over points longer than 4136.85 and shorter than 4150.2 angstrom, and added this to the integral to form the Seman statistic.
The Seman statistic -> 2545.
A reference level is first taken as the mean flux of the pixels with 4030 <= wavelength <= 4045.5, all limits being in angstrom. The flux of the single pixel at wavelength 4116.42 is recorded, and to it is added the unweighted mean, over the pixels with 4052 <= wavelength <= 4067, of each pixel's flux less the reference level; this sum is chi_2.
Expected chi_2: 142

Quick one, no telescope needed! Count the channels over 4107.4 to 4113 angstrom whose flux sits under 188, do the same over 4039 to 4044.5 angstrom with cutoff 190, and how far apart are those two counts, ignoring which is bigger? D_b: 3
